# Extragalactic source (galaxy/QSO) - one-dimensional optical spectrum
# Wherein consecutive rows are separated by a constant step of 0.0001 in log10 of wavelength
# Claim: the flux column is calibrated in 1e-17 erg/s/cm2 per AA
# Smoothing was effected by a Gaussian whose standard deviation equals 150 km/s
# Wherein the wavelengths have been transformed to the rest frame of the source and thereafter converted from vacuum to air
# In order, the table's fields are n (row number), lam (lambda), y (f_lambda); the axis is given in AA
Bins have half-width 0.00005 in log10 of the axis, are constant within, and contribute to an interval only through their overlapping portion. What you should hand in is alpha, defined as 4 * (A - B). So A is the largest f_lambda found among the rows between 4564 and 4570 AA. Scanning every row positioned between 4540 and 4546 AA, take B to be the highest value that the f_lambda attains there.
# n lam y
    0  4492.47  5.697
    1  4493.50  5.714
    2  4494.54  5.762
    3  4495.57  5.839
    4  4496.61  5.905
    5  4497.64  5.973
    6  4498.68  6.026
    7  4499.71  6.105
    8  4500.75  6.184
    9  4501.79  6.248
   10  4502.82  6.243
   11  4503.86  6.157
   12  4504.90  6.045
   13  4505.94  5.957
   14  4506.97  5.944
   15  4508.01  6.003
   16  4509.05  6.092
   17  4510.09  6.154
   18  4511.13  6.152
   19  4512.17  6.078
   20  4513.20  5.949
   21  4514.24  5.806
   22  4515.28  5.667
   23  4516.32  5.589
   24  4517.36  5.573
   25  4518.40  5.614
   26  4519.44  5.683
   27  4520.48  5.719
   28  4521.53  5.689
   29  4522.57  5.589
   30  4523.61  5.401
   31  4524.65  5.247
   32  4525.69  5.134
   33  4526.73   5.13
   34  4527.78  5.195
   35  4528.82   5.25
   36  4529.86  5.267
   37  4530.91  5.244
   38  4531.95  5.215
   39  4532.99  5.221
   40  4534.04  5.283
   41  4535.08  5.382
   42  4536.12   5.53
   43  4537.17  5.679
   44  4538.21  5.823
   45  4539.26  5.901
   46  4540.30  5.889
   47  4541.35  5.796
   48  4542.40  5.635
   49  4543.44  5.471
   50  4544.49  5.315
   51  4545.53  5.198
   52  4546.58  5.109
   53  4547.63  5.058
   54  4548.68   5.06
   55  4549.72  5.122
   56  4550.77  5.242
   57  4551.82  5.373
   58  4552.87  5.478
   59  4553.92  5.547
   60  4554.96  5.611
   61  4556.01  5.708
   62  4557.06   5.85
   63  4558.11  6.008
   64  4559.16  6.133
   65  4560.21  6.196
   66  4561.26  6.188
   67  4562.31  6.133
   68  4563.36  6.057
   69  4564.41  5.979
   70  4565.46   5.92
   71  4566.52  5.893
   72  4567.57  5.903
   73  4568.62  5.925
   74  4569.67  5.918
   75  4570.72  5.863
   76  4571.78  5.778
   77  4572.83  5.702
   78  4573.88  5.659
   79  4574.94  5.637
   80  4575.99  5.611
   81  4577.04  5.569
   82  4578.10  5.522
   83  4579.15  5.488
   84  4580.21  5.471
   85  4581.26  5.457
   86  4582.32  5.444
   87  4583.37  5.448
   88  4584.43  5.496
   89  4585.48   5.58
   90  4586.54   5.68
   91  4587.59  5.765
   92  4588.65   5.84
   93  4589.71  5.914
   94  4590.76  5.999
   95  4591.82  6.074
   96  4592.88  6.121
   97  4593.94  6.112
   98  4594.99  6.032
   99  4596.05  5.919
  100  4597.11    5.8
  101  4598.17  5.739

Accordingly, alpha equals 0.4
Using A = 5.979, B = 5.889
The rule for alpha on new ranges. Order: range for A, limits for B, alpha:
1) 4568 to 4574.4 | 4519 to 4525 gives 0.8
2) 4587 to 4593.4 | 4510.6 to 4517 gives -0.1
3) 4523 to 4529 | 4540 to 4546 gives -2.0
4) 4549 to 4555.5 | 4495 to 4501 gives -2.3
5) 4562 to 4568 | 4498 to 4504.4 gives -0.5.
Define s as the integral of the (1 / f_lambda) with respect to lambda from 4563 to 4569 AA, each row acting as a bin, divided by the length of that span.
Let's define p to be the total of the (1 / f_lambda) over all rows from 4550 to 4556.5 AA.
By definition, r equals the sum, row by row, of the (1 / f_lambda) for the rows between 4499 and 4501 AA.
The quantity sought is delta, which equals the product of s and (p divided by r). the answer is 0.56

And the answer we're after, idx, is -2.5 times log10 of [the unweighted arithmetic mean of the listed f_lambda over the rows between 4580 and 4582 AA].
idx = -1.84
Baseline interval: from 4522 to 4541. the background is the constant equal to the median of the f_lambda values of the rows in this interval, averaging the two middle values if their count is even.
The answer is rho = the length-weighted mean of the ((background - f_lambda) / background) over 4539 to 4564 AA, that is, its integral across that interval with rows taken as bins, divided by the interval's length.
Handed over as -0.067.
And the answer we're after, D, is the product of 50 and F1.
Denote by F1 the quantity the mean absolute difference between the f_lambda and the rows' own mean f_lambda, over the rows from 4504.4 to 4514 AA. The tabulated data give 3.5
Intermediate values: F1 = 0.07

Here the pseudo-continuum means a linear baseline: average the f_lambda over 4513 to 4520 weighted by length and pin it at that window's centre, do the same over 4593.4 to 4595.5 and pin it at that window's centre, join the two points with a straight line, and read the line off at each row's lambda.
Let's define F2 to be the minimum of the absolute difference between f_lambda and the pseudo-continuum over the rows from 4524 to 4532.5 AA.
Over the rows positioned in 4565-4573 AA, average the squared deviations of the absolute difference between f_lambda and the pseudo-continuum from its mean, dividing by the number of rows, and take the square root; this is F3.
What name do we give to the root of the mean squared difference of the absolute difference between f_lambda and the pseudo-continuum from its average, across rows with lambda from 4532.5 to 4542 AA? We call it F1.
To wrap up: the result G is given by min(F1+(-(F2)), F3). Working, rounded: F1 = 0.19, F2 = 0.48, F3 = 0.09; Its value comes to -0.29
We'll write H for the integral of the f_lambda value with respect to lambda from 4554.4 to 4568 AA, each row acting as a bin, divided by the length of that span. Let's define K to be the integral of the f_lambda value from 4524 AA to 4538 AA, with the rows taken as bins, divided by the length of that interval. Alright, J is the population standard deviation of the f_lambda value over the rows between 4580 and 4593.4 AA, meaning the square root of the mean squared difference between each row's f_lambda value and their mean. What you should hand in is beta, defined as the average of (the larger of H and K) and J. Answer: 3.11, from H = 5.97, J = 0.24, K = 5.31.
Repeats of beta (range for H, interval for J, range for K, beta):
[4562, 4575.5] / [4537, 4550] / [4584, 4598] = 3.10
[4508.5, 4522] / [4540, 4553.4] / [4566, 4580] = 3.05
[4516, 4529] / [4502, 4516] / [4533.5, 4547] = 2.85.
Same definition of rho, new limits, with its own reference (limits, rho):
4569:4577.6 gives -0.084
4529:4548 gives -0.032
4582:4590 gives -0.070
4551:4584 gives -0.090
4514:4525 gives -0.061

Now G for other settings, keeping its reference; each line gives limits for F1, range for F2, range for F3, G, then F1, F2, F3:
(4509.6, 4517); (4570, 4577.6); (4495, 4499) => 0.06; 0.19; 0.10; 0.06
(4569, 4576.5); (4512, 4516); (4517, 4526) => 0.11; 0.12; 0.01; 0.21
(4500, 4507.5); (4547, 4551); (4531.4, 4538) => -0.49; 0.13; 0.62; 0.16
